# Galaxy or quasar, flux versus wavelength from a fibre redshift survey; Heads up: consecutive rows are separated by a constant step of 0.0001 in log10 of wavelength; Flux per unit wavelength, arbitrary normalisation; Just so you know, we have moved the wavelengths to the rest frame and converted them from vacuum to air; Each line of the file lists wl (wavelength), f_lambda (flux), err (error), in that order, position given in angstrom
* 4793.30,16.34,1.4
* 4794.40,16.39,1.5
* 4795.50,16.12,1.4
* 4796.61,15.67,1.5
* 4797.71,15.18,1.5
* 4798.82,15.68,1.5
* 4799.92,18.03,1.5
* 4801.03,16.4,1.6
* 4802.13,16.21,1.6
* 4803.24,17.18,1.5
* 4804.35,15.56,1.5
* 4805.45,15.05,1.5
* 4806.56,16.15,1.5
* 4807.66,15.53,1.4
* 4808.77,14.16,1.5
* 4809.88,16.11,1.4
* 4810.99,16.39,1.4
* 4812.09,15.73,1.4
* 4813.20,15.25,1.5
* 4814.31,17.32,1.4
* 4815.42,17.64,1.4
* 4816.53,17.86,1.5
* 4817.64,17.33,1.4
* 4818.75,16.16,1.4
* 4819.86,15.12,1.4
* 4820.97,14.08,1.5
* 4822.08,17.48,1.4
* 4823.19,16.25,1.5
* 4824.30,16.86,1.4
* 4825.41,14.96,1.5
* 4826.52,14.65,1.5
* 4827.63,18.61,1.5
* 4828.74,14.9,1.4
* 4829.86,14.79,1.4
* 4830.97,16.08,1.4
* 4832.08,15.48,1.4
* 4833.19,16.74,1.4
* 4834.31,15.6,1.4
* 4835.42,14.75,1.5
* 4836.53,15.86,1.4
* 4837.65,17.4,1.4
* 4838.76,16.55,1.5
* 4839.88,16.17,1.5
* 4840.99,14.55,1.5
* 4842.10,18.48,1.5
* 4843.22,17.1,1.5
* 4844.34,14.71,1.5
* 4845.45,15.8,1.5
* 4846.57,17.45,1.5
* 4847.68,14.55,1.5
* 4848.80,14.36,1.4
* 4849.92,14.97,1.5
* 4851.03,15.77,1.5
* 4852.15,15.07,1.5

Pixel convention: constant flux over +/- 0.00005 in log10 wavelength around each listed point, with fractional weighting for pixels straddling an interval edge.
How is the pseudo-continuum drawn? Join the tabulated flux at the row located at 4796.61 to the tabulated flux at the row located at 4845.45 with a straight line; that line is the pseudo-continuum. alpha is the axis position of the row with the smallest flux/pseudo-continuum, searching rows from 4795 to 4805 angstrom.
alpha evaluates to 4797.71 angstrom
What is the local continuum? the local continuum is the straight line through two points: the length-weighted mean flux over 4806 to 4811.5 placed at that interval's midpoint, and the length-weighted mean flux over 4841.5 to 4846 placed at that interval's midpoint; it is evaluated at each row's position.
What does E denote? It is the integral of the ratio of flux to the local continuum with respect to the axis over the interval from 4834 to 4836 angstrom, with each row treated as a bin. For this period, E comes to 1.9 angstrom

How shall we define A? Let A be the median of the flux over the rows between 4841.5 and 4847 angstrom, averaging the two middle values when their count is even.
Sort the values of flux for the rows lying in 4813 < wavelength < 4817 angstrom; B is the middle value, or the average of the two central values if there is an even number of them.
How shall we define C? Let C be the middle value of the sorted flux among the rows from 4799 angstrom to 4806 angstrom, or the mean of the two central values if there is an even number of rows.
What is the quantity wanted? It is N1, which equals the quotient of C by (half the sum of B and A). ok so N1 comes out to 0.94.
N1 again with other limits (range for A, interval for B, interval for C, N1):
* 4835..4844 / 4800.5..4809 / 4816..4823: 1.04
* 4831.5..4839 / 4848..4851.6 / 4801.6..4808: 1.03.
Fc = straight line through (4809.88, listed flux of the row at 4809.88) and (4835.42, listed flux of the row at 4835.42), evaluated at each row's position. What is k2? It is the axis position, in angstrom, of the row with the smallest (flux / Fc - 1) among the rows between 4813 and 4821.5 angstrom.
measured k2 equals 4820.97 angstrom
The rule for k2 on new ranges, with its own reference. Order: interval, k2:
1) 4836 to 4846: 4840.99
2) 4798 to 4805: 4798.82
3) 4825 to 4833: 4826.52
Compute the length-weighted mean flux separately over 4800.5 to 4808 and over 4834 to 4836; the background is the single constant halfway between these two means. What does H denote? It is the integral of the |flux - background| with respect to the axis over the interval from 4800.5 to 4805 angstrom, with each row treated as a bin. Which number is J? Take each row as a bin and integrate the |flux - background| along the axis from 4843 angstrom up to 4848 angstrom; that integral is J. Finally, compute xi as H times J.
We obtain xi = 18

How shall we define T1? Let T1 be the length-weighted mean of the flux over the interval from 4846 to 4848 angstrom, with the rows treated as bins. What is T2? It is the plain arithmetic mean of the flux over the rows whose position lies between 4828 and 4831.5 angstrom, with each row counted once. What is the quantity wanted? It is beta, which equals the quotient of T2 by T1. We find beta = 0.94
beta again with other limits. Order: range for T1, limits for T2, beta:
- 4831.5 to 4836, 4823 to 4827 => 1.00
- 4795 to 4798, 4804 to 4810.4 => 0.98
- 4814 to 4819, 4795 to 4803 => 0.93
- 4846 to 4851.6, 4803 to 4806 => 1.03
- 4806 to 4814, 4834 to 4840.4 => 1.02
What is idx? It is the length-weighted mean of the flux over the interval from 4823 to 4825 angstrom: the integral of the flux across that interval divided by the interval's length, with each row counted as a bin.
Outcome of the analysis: 16.51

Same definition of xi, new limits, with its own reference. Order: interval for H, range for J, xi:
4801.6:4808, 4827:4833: 23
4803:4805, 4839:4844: 10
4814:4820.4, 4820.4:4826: 62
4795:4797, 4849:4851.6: 1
